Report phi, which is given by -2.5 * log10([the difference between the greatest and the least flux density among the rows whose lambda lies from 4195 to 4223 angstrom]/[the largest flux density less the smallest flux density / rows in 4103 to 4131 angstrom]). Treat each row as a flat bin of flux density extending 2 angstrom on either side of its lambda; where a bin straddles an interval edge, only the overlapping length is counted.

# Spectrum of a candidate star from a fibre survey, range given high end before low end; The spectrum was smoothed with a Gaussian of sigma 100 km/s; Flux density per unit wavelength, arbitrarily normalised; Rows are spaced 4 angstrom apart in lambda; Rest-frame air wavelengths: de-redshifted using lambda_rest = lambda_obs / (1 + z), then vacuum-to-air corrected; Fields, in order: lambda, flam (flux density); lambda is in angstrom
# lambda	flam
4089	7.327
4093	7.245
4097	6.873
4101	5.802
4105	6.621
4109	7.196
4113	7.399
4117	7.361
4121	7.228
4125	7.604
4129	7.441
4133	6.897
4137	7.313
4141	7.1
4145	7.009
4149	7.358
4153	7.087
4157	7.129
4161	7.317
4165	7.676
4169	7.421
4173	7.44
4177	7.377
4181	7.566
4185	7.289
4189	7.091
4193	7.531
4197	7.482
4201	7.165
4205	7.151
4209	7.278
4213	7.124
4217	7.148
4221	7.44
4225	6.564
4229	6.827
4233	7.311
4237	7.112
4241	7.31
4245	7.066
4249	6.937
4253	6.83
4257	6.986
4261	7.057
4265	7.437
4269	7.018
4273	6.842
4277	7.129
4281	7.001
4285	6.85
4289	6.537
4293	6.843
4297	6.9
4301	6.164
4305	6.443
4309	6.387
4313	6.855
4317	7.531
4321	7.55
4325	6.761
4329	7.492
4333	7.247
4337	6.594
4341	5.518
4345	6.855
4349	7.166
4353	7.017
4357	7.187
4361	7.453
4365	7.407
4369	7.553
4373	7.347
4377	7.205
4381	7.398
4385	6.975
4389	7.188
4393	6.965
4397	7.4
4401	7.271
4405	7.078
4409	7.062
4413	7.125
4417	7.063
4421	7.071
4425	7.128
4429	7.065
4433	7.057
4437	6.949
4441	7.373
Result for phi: 1.1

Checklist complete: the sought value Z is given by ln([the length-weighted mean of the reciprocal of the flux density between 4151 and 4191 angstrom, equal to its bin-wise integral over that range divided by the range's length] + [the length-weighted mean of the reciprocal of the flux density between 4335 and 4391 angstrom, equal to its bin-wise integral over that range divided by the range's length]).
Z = -1.28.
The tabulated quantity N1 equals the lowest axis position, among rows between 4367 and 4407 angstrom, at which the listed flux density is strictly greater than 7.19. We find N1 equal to 4369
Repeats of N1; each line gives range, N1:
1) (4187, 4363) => 4193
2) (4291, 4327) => 4317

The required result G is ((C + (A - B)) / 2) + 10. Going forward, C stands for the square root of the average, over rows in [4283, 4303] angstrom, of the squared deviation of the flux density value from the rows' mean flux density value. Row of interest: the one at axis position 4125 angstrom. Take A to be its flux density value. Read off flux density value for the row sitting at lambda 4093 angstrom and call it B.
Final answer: 10.3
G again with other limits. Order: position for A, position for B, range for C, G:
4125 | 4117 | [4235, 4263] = 10.2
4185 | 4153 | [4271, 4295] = 10.2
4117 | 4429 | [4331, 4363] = 10.4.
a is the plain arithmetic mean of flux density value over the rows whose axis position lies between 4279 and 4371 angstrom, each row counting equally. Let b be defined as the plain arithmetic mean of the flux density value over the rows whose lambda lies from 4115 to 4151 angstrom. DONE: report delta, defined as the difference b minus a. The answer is 0.33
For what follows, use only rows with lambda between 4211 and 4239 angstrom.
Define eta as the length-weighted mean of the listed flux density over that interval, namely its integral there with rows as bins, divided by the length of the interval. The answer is 7.08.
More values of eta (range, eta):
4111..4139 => 7.32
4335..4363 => 6.83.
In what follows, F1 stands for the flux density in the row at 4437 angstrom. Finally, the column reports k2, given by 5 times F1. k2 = 34.7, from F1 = 6.949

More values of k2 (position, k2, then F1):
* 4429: 35.3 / 7.065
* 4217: 35.7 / 7.148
